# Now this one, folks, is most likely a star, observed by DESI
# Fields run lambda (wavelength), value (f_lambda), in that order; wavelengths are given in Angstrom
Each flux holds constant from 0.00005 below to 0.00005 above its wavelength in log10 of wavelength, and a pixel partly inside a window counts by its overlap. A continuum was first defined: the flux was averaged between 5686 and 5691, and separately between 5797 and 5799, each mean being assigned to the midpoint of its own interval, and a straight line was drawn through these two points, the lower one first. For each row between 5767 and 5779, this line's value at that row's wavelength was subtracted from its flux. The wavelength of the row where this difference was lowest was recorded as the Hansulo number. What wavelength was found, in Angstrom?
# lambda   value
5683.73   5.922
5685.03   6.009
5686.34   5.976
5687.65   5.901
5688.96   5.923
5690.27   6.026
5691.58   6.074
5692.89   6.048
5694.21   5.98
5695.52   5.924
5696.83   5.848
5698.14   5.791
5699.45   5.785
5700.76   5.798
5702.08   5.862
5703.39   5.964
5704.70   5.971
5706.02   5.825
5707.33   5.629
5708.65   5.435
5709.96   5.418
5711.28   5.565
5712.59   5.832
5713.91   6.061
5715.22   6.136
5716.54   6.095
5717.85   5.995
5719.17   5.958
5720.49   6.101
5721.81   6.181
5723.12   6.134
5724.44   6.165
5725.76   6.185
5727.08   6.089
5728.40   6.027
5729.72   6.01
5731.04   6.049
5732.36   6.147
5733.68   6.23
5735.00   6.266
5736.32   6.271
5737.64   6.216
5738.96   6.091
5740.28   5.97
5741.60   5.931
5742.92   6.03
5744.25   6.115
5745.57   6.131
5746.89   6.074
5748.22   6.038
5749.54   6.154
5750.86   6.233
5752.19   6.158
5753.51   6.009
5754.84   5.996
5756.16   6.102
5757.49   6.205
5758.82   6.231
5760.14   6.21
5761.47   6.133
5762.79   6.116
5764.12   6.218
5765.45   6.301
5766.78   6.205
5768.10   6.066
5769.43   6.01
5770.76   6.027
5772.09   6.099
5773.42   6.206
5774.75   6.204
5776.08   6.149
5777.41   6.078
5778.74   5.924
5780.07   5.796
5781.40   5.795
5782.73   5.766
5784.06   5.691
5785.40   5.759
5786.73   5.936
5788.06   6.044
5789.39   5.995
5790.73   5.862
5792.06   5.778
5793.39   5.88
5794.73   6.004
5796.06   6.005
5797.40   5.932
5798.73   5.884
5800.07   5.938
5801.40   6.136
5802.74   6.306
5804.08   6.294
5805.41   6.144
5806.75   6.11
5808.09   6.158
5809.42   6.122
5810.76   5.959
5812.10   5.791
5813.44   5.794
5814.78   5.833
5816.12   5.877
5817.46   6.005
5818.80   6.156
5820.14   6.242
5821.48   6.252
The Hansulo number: 5778.74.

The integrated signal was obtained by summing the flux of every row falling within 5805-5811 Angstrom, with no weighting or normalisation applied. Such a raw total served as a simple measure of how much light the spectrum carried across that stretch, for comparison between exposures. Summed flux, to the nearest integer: 30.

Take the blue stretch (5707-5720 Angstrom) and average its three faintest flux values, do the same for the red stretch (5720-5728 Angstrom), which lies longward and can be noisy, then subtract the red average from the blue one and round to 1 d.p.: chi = -0.6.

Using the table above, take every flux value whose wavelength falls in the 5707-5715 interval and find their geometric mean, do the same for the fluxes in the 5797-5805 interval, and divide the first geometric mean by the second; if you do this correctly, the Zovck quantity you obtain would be 0.93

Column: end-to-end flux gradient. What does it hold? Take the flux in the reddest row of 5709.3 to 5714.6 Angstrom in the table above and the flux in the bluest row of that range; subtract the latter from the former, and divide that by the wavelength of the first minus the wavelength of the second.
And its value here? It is 0.16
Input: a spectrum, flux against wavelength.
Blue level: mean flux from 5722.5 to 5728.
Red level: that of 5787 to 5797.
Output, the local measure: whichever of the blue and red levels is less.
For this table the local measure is 5.94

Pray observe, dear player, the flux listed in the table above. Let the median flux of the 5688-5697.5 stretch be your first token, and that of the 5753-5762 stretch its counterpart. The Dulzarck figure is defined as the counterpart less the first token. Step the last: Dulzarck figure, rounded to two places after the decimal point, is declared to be 0.15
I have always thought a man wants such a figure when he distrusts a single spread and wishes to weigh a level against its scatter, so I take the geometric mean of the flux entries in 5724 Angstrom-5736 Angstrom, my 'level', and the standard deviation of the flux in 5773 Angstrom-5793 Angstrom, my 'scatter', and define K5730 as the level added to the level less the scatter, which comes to 12.1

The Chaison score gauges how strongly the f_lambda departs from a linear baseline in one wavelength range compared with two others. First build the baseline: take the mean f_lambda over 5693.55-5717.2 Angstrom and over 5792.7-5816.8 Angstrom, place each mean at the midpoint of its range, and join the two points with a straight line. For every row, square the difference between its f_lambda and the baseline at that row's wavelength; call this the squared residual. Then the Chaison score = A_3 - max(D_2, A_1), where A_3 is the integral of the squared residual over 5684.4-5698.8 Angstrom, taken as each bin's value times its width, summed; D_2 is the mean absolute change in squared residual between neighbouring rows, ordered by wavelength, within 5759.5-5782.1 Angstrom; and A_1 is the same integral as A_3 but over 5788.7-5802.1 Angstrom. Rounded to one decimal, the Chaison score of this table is 0.3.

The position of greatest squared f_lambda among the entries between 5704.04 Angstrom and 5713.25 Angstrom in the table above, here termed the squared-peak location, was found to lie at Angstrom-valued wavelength 5704.70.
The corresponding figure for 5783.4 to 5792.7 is 5788.06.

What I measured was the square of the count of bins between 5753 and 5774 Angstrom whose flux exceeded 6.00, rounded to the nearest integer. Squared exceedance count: 225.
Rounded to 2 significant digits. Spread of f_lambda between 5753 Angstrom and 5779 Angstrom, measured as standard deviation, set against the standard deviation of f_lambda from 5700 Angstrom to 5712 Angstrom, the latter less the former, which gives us 0.11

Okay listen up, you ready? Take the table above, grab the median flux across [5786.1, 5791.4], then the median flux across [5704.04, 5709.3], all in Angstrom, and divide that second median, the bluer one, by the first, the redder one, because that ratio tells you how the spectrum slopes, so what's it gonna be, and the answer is 0.960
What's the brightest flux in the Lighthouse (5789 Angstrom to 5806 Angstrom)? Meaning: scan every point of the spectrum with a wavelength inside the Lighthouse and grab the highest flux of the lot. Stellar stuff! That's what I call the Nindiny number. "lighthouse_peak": 6.306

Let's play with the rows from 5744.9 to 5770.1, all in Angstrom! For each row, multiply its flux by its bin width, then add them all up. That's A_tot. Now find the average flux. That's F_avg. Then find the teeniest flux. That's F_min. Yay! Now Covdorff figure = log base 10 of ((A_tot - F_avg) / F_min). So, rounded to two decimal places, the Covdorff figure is 1.39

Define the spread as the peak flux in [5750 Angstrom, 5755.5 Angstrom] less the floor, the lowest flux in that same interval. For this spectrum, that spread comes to 0.24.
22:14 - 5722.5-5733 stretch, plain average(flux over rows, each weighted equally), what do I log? 6.10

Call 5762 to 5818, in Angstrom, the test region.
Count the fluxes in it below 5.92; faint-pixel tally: 13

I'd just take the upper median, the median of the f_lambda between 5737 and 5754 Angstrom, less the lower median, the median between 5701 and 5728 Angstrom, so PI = 0.11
